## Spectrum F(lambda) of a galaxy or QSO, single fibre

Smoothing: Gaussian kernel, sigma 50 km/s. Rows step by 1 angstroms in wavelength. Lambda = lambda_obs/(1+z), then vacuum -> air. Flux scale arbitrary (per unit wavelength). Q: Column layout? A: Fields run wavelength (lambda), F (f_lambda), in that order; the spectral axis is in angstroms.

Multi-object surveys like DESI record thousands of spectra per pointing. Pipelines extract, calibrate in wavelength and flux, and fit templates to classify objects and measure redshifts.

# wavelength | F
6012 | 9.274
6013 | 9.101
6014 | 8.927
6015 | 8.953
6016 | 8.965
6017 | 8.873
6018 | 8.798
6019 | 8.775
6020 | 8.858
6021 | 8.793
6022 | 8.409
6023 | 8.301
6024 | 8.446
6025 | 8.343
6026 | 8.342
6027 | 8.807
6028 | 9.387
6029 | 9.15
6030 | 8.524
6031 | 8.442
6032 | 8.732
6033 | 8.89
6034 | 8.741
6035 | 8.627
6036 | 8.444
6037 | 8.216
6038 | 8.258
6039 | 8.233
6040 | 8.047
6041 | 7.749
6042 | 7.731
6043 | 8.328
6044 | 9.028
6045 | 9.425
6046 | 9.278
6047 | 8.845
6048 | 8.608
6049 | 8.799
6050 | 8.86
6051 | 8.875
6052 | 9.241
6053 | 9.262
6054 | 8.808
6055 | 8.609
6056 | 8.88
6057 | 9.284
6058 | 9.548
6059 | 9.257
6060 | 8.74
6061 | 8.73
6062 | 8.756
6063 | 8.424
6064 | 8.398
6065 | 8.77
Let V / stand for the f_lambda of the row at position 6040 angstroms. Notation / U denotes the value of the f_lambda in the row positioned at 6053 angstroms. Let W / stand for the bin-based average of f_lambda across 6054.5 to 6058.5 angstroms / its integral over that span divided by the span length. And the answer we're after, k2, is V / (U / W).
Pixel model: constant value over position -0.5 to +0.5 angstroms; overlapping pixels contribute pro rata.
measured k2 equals 7.9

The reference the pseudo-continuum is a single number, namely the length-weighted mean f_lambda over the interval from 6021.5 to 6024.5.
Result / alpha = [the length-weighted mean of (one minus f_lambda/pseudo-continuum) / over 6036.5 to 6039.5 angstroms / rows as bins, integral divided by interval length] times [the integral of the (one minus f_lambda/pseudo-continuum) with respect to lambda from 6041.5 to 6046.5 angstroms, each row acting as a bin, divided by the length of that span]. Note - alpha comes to -0.0008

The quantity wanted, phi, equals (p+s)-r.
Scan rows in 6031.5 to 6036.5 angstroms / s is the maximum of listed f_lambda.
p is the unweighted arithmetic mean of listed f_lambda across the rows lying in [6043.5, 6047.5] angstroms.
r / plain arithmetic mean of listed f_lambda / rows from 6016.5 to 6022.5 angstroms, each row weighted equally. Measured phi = 9.3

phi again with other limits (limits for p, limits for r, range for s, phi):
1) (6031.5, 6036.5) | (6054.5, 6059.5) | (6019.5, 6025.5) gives 8.4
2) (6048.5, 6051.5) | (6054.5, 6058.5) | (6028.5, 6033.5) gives 8.9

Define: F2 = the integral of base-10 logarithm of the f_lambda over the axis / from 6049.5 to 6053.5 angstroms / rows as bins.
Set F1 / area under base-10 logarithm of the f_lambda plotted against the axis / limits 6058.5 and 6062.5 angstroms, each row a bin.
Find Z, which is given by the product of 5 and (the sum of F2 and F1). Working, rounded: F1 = 3.79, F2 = 3.83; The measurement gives 38.1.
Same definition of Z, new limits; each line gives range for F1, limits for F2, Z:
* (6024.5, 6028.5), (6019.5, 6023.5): 37.5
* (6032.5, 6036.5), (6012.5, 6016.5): 37.8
